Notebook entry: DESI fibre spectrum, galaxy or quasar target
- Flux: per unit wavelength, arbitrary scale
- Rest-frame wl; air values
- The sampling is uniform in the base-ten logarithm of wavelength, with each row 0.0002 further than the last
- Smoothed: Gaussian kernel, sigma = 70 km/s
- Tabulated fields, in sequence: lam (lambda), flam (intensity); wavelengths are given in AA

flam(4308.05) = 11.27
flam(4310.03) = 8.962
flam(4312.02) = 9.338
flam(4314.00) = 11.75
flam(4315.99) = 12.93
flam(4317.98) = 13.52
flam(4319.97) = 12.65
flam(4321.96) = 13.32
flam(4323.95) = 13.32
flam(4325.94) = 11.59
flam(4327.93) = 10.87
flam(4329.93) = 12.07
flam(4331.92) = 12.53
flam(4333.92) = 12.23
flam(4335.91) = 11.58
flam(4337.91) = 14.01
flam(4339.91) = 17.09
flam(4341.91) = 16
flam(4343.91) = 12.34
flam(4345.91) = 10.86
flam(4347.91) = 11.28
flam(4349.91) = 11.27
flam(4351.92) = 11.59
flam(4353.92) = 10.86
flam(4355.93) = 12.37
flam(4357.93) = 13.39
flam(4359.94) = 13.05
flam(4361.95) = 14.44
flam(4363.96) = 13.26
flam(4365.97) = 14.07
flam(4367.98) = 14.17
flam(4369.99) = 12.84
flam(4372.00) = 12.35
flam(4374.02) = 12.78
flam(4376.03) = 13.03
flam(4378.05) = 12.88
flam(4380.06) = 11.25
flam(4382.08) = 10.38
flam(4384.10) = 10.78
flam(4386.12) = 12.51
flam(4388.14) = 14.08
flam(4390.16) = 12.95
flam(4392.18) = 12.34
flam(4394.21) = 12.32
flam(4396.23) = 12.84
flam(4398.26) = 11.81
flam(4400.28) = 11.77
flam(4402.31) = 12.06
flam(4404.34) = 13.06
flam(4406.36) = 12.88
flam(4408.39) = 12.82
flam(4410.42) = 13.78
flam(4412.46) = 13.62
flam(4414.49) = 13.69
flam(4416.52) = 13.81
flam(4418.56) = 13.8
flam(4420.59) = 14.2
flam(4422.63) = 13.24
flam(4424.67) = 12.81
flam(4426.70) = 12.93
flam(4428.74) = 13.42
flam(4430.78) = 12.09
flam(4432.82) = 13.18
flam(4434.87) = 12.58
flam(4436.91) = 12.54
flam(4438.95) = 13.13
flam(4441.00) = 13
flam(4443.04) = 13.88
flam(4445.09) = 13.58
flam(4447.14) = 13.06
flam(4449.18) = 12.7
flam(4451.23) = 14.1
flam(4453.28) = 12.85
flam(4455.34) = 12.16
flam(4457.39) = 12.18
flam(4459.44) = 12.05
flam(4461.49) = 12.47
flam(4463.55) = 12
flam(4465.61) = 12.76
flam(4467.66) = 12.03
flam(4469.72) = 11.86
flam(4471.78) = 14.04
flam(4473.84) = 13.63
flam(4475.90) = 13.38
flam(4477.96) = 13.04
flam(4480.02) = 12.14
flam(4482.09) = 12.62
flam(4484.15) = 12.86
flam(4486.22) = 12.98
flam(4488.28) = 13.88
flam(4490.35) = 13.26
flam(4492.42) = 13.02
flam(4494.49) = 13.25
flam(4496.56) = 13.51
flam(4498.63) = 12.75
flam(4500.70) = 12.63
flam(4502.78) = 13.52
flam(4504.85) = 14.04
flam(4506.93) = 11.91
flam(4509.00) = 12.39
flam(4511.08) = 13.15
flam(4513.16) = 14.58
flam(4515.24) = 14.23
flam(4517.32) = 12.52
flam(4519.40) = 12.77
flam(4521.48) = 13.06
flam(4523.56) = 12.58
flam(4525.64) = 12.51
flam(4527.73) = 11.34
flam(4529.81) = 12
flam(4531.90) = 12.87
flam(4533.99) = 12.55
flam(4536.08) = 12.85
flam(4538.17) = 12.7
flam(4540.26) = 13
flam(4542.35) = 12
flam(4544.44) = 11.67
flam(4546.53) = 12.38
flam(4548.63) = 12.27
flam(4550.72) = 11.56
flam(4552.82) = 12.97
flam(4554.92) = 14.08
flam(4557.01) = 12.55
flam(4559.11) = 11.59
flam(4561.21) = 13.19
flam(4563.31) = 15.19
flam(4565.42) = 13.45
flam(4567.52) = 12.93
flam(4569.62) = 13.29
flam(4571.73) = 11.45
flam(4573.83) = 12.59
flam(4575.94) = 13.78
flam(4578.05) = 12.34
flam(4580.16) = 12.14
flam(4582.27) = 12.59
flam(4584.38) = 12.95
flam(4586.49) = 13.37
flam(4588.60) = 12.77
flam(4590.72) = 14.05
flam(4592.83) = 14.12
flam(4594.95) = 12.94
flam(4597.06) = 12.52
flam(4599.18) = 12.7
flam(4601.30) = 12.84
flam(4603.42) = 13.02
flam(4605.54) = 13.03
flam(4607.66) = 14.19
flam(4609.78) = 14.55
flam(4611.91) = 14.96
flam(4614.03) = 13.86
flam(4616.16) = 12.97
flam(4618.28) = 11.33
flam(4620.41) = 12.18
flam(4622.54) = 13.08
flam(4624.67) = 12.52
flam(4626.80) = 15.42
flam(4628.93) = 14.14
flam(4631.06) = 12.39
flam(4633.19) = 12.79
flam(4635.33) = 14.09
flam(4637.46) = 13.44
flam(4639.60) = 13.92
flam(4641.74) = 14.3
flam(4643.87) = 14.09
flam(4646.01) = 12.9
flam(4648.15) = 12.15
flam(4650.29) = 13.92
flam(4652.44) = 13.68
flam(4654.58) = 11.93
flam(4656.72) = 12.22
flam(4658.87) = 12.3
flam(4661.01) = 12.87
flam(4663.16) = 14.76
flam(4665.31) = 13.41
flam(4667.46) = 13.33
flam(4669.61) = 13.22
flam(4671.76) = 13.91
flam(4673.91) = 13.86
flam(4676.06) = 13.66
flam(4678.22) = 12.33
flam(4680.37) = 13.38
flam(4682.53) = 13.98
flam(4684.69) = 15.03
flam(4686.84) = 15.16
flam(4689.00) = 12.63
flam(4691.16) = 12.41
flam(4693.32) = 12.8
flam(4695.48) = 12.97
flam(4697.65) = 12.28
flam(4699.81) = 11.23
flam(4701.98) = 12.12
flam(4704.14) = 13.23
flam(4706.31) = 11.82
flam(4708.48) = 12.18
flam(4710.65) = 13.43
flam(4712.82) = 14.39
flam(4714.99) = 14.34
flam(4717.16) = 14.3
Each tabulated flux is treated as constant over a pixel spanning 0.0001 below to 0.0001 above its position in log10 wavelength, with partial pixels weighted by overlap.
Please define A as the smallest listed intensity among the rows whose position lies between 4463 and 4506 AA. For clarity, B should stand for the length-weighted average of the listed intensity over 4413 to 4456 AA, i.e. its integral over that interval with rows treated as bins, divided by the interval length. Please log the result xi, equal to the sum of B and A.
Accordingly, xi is 25.05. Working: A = 11.86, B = 13.2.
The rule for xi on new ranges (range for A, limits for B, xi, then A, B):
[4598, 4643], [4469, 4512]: 24.38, 11.33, 13.0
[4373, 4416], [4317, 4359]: 22.99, 10.38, 12.6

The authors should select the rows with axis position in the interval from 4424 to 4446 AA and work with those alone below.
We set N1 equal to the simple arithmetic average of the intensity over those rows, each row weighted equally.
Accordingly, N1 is 13.0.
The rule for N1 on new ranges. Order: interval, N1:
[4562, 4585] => 13.0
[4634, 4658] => 13.3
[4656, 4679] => 13.3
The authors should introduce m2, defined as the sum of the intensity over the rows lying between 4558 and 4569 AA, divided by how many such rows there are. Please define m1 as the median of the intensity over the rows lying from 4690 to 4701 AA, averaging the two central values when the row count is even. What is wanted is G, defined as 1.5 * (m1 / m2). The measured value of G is 1.40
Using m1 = 12.4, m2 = 13.3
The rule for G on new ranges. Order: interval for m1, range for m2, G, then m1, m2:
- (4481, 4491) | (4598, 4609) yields 1.48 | 13.0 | 13.2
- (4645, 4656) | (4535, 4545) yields 1.55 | 12.9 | 12.4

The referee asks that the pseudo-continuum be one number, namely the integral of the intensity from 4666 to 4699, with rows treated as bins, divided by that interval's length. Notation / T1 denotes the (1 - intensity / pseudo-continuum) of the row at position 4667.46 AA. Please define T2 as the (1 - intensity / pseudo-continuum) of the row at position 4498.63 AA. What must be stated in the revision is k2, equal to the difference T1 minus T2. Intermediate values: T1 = 0.00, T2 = 0.05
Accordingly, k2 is -0.04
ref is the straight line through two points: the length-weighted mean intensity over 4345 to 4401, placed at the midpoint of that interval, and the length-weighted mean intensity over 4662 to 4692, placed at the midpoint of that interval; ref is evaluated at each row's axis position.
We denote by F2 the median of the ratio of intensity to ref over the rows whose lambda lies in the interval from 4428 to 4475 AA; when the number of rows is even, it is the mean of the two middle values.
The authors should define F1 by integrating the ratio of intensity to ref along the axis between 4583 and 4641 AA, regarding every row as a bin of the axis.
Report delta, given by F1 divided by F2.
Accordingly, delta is 58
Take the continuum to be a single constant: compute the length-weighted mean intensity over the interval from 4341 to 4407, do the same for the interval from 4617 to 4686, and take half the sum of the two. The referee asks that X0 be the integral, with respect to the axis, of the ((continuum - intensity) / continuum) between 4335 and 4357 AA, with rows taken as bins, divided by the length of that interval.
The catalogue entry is 0.02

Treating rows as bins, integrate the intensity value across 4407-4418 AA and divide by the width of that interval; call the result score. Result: 13.5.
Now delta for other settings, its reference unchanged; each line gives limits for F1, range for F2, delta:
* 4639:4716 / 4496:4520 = 75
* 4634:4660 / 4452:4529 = 26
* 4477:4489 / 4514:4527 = 12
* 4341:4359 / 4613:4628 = 18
